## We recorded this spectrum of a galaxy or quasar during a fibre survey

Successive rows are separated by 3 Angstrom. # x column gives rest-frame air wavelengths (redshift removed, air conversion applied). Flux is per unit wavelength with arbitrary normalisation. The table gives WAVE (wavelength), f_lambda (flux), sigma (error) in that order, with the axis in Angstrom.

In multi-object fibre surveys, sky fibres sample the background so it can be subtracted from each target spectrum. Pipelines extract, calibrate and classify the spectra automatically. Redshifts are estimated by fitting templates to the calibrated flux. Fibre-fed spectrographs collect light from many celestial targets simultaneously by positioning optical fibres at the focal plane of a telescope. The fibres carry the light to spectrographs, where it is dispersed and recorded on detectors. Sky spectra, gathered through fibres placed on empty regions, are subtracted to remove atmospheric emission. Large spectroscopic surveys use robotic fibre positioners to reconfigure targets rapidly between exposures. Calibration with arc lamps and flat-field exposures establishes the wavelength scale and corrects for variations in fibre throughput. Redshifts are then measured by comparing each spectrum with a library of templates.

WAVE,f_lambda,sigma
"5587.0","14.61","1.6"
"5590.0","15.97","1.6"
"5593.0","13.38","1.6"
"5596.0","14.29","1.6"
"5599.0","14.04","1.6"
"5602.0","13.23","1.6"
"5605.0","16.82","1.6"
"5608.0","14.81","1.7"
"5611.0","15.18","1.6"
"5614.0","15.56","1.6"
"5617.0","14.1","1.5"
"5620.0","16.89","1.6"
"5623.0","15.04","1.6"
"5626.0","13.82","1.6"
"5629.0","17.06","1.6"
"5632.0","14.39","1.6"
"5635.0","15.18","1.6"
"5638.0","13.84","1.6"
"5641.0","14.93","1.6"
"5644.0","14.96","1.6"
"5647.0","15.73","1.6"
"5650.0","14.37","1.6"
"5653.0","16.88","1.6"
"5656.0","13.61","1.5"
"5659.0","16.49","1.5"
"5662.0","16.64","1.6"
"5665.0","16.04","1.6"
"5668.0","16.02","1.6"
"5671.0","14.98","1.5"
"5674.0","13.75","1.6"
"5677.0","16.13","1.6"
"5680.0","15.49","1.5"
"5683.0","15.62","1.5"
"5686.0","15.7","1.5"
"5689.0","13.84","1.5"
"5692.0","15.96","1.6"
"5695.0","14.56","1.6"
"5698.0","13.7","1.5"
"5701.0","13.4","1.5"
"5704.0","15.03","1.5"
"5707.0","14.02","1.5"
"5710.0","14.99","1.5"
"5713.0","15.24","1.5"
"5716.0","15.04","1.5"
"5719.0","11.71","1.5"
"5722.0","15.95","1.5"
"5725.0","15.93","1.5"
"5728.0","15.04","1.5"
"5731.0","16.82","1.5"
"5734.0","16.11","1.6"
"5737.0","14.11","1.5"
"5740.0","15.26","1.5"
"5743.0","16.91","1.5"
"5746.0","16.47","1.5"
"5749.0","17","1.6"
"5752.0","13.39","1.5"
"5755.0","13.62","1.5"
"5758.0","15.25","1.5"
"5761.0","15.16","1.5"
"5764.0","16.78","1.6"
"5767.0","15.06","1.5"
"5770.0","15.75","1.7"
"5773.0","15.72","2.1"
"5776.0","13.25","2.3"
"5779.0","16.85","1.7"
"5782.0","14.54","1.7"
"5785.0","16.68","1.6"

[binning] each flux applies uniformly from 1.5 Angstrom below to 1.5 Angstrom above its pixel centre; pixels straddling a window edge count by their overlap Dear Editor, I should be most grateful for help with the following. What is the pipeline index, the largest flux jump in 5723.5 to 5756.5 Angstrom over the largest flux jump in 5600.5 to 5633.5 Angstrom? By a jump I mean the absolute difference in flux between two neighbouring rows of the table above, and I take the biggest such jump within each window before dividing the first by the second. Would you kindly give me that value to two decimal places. 1.01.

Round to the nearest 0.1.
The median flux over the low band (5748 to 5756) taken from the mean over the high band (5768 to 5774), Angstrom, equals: 2.1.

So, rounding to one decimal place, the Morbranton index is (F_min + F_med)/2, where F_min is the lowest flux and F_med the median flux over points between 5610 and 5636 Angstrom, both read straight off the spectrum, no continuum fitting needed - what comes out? 14.5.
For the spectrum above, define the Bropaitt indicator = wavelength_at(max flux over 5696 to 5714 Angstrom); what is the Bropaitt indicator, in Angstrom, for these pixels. 5713.0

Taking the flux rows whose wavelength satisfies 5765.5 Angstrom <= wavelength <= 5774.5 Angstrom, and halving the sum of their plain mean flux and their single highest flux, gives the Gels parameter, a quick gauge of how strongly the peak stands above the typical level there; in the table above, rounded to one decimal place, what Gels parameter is 15.6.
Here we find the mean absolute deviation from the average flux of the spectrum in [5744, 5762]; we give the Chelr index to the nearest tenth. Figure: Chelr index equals 1.1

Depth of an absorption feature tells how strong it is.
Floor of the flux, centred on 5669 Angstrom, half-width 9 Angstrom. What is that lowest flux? 13.75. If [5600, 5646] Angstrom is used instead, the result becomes 13.23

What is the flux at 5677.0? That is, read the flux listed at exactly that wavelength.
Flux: 16.13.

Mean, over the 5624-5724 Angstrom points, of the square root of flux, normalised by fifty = 0.0774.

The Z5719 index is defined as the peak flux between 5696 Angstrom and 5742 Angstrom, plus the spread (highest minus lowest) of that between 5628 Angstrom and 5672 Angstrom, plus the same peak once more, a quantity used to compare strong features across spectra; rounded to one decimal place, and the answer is 37.1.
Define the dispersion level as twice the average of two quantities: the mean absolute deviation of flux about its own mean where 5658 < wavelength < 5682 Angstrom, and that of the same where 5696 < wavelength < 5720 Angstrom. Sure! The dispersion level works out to 1.6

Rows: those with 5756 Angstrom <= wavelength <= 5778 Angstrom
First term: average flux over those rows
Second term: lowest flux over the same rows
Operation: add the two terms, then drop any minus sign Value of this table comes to 28.5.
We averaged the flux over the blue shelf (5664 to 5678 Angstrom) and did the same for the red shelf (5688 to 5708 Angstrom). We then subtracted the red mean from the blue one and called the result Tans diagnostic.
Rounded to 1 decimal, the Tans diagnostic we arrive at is 1.0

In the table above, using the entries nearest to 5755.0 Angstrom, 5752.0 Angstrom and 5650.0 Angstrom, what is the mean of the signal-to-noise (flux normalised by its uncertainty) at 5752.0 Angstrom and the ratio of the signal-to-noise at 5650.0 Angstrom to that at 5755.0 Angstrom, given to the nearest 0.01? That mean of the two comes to 4.96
